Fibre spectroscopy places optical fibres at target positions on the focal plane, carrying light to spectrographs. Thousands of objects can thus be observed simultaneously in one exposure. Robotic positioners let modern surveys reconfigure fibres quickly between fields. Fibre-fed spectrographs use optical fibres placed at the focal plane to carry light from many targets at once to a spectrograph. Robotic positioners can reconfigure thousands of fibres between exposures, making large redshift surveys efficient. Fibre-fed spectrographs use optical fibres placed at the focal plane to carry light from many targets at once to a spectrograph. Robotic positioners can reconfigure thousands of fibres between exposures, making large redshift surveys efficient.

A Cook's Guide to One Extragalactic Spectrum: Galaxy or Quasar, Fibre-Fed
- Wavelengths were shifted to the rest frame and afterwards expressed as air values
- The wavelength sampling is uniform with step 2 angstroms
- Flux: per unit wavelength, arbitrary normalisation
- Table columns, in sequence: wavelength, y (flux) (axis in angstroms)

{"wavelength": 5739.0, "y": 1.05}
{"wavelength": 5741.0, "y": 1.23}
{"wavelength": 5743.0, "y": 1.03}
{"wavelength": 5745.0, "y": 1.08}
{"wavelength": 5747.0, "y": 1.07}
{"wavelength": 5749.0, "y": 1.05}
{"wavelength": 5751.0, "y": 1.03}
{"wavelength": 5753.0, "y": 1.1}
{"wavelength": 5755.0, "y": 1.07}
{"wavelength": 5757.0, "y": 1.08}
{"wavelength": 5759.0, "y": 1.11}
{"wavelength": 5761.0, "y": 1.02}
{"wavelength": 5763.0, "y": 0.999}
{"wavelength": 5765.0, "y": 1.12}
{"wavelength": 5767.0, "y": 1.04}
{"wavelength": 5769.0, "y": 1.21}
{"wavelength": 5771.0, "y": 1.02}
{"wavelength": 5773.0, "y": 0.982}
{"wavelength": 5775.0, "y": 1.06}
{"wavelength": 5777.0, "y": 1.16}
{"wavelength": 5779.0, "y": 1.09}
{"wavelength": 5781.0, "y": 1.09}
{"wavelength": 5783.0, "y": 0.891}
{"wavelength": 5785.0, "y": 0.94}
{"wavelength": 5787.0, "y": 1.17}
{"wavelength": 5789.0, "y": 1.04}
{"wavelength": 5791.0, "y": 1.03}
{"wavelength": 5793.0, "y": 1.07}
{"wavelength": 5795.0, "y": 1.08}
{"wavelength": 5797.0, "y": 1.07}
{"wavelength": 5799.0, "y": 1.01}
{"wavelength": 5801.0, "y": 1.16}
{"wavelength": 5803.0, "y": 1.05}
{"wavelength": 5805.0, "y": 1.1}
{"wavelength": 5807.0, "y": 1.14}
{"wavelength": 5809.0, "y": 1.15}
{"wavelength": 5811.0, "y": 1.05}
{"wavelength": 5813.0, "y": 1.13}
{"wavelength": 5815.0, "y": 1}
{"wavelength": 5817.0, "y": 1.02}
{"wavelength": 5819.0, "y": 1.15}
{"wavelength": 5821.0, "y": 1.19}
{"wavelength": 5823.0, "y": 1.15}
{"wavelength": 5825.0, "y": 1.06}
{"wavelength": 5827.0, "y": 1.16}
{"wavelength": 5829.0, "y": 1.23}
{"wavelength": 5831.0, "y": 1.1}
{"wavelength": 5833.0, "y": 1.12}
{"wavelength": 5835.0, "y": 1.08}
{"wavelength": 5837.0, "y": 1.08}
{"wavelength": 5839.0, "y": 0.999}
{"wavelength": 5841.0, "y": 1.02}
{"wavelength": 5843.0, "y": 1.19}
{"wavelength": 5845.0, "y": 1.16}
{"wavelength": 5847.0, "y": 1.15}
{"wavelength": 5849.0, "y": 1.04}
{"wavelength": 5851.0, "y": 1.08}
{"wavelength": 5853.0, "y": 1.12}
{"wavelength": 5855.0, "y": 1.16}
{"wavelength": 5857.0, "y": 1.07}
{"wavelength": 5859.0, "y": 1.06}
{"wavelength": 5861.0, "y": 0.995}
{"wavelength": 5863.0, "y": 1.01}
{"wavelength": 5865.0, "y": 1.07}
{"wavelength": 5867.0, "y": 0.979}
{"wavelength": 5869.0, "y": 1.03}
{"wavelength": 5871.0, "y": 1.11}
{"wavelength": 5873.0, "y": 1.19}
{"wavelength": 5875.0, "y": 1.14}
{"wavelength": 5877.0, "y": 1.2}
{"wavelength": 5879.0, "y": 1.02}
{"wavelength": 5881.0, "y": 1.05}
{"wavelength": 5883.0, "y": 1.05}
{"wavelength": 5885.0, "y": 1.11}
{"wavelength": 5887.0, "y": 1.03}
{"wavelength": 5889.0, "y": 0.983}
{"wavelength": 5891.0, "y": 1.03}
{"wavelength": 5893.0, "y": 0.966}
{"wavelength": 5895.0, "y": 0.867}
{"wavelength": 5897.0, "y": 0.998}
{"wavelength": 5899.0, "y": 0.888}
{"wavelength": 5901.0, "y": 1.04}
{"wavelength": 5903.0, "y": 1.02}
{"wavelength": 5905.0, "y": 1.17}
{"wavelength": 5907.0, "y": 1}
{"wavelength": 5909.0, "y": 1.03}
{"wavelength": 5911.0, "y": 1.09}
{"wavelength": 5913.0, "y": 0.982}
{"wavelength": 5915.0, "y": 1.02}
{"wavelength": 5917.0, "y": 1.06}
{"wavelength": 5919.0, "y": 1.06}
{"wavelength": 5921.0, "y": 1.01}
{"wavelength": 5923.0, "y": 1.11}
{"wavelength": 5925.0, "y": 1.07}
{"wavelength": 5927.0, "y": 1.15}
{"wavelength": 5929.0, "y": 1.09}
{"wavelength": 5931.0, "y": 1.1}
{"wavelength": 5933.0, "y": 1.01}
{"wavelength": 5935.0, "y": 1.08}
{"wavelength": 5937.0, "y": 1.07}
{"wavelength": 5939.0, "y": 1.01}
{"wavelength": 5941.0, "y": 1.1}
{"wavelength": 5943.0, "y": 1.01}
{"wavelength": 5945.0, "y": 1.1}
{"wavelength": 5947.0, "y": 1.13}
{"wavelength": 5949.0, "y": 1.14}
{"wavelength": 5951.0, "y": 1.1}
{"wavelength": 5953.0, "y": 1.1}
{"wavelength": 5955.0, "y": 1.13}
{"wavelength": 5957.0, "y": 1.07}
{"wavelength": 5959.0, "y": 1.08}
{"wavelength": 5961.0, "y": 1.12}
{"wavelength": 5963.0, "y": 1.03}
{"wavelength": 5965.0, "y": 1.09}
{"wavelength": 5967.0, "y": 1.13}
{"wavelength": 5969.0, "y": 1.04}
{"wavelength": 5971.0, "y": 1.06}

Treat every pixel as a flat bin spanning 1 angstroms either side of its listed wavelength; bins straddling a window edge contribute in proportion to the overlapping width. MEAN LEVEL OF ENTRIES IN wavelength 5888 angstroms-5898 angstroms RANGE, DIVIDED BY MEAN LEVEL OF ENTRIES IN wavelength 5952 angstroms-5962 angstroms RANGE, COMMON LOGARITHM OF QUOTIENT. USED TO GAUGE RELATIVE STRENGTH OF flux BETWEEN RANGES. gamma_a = -0.055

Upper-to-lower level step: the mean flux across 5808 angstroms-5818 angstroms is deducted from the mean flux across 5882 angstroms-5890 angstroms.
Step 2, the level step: -0.027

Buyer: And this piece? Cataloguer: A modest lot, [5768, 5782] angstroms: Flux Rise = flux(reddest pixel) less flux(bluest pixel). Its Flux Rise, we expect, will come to -0.12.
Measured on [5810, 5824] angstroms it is 0.10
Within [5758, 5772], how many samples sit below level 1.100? 4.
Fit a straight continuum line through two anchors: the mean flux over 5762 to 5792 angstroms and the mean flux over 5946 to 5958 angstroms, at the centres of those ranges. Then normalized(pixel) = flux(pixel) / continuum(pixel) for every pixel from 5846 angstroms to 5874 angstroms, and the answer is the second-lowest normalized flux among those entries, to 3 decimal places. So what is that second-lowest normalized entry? 0.919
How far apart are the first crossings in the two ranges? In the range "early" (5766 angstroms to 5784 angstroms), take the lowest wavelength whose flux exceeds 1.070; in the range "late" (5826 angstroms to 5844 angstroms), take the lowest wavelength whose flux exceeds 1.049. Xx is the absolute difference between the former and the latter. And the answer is 58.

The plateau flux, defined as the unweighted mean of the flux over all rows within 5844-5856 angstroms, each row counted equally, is 1.12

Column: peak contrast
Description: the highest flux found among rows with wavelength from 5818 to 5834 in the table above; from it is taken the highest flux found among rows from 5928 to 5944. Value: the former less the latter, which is 0.13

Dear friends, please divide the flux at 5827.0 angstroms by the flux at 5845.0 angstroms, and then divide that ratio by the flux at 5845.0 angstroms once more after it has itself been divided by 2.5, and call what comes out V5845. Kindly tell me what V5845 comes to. 2.16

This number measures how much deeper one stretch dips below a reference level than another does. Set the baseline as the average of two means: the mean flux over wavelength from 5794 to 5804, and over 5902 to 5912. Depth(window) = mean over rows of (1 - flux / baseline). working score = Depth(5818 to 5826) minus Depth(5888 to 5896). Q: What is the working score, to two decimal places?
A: -0.16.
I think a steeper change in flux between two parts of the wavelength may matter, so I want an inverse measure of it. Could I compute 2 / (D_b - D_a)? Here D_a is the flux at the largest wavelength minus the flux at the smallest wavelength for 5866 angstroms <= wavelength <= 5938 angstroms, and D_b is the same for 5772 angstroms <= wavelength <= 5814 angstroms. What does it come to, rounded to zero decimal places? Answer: 35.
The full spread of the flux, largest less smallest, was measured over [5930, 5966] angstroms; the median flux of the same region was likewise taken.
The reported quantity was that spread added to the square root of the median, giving 1.18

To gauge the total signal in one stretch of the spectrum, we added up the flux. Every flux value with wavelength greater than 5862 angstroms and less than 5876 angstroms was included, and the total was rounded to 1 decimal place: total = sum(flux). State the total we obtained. 7.5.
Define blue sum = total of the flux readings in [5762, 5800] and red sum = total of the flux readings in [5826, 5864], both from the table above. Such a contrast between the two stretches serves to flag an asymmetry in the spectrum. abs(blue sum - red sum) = 0.75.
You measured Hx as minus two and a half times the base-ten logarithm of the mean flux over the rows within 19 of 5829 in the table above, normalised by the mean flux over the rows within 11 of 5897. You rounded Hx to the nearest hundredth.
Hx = -0.11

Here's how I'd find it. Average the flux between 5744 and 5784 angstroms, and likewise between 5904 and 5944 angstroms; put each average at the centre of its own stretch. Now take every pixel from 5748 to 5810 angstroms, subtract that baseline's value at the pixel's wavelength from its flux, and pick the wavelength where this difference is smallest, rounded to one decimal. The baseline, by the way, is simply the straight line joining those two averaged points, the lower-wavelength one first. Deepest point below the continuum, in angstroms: 5783.0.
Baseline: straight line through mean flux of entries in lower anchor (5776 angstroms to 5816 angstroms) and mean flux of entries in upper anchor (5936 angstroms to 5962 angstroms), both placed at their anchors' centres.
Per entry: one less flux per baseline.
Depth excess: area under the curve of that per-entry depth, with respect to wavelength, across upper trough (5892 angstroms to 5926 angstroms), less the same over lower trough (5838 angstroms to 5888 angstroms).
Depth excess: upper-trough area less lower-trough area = 2.1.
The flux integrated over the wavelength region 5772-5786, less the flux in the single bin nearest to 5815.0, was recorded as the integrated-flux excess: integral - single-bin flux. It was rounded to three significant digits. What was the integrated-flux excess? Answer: 13.4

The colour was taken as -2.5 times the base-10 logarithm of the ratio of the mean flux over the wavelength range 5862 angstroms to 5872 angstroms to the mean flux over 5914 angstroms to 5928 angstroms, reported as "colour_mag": 0.03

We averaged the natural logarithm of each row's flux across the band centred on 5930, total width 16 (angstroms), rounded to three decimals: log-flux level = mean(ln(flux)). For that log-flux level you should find 0.081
